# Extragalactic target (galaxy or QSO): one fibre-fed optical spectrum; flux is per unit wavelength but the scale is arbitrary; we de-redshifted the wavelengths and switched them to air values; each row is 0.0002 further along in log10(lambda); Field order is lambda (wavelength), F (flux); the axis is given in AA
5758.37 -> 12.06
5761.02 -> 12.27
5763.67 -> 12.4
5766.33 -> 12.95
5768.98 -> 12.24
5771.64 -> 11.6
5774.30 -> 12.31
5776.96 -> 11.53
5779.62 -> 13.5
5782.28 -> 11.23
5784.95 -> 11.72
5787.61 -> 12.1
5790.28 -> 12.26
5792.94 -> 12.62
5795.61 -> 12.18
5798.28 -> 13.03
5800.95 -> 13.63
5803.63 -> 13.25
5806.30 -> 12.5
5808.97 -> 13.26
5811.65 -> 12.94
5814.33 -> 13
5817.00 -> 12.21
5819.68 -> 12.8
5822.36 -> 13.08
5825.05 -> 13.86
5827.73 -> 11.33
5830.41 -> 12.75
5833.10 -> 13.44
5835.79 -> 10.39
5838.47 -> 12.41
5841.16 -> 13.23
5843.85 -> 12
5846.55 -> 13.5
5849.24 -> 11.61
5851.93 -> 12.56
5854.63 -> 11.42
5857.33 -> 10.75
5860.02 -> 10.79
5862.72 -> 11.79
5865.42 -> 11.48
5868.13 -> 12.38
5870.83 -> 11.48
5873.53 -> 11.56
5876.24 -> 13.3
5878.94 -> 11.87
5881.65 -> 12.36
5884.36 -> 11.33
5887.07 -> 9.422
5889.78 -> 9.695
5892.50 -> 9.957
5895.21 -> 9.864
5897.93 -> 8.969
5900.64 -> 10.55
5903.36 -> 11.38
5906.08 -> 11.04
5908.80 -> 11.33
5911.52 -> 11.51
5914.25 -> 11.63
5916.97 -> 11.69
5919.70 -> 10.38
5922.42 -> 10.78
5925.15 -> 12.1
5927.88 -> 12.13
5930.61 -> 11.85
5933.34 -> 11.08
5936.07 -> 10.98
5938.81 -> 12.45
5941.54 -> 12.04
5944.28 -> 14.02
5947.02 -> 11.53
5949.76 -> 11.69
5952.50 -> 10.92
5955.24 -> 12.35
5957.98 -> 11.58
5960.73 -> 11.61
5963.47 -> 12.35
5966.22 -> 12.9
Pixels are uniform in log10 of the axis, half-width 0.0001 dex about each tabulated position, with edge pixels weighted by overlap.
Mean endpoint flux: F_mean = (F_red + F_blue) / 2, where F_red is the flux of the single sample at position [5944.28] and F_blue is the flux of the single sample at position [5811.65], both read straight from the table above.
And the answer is 13.5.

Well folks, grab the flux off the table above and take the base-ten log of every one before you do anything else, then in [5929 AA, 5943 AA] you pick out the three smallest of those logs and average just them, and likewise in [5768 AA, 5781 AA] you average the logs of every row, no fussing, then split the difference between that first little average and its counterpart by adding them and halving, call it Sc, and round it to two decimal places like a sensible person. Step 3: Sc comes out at 1.07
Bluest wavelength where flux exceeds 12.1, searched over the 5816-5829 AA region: 5817.00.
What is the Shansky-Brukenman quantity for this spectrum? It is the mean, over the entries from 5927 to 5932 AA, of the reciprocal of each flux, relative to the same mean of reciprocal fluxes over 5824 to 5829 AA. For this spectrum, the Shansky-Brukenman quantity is 1.04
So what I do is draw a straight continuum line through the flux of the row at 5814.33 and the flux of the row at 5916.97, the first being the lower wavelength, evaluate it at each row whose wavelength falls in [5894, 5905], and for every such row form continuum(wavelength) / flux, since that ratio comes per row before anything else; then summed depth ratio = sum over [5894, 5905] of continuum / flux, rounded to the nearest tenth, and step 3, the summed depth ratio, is 4.7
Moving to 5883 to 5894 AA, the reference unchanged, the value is 4.8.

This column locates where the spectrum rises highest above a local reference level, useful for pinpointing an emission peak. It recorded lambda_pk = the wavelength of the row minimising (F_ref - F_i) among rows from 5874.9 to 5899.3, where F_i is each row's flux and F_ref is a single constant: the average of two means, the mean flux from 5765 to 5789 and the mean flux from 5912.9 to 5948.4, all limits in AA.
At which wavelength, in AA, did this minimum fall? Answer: 5876.24 AA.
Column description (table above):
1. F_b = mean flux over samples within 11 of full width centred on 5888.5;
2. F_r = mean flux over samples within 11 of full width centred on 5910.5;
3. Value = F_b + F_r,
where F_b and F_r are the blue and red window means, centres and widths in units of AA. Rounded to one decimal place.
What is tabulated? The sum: 21.5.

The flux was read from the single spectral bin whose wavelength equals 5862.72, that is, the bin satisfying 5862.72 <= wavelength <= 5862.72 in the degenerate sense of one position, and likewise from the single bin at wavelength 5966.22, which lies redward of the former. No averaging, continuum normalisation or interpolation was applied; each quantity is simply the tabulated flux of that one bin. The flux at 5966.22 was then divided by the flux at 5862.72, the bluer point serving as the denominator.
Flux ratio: 1.09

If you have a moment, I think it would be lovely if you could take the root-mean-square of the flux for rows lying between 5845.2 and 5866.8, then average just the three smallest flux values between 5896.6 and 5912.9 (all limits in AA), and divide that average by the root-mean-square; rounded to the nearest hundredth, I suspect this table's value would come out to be 0.87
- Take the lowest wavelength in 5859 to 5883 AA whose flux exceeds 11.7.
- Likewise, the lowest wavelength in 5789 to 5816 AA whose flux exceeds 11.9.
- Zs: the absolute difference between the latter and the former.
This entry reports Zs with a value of 72.4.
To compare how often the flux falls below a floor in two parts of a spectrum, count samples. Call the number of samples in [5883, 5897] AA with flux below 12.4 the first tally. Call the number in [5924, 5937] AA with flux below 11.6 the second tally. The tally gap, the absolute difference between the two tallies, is 3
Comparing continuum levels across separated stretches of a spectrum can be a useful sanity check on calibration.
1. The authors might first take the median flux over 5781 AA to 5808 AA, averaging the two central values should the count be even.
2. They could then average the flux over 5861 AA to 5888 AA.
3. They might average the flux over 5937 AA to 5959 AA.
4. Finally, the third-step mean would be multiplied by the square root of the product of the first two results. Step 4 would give 145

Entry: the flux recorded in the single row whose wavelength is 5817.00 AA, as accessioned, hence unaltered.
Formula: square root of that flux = 3.49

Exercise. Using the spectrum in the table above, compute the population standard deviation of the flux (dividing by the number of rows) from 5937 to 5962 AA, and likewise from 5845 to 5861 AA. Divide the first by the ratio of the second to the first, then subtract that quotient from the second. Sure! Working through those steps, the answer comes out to 0.3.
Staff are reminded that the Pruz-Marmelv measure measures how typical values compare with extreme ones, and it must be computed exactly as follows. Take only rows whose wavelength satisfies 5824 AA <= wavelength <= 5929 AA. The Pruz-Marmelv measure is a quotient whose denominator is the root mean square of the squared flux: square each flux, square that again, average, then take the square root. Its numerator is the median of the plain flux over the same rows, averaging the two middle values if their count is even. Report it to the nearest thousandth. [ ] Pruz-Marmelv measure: 0.084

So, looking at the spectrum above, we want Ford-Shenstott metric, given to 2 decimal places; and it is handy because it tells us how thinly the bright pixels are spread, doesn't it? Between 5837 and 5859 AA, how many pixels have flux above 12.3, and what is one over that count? 0.25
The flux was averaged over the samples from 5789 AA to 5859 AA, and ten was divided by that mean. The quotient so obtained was 0.80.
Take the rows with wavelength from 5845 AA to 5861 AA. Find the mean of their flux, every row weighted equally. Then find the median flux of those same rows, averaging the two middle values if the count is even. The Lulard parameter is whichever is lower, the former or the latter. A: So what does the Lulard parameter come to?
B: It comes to 11.5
